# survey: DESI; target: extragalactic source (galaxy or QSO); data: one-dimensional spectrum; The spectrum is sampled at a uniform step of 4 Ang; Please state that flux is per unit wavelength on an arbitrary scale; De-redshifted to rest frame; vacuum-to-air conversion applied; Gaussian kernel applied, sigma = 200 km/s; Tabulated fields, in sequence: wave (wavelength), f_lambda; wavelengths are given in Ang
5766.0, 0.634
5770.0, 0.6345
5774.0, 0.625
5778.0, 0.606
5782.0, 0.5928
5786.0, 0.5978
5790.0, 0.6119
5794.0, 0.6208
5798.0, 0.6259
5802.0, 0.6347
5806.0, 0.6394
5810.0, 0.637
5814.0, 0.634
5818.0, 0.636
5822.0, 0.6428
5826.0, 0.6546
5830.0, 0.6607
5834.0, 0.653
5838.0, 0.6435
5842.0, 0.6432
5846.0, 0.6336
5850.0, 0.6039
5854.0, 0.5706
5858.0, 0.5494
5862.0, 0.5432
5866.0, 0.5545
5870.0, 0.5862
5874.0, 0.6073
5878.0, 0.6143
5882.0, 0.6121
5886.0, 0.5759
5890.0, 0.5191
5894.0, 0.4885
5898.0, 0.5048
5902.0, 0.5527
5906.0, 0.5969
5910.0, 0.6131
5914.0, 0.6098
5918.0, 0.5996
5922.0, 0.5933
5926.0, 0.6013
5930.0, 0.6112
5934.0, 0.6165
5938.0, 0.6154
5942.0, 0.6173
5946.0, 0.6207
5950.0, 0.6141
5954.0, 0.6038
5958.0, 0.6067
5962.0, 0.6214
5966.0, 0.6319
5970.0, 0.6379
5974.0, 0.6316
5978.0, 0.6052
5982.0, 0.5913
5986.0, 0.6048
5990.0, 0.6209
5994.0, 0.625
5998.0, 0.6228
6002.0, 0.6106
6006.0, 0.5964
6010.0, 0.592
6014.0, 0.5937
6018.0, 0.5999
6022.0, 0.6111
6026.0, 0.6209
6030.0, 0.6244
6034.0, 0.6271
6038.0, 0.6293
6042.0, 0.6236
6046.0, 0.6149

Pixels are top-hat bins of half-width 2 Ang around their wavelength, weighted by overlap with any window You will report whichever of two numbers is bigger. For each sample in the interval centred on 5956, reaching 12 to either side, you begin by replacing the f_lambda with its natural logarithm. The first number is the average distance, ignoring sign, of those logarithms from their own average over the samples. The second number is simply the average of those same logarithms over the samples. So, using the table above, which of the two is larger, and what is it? 0.0134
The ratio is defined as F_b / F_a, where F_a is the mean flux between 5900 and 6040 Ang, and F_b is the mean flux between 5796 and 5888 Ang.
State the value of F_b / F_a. 1.01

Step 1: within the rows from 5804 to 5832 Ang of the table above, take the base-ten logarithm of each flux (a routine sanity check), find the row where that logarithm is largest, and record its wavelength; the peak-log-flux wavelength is 5830.0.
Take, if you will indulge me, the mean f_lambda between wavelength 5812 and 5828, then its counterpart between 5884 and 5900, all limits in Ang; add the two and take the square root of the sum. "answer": 1.08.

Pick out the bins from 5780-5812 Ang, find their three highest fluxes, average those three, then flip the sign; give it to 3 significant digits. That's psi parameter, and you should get -0.637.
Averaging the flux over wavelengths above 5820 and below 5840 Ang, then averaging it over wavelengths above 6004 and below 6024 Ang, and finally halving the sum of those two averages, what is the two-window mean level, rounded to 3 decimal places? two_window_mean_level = 0.625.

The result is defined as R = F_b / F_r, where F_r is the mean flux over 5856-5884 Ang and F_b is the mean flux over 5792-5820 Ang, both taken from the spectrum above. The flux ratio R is 1.09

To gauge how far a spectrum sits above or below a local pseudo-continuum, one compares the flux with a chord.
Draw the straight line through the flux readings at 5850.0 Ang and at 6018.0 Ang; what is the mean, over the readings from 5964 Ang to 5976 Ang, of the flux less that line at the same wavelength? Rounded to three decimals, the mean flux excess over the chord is 0.033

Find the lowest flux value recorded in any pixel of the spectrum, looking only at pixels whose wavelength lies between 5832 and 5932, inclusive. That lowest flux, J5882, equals 0.4885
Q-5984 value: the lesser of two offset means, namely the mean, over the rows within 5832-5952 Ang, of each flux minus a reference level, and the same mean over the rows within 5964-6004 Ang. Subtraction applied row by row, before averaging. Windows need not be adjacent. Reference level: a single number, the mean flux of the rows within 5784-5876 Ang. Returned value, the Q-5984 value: -0.025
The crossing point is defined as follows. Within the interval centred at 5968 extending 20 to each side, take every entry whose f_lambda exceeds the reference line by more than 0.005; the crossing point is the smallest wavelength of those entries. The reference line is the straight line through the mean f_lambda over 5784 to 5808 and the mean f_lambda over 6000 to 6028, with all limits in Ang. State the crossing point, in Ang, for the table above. 5950.0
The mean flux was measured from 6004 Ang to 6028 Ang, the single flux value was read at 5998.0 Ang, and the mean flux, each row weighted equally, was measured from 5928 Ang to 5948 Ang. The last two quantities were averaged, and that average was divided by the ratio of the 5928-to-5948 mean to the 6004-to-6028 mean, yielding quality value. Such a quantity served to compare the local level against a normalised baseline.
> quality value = 0.606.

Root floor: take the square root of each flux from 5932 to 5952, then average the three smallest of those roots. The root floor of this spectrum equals 0.784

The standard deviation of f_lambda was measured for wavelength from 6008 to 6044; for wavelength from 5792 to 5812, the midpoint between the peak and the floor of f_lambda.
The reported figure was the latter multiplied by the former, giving 0.009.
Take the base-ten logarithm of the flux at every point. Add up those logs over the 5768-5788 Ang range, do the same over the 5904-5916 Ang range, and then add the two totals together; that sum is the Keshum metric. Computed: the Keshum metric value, -1.7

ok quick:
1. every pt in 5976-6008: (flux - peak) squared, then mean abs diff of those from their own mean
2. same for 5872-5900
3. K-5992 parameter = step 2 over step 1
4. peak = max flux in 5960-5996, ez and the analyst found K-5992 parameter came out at 14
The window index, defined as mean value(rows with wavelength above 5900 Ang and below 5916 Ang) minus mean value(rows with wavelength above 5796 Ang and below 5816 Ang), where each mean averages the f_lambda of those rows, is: -0.041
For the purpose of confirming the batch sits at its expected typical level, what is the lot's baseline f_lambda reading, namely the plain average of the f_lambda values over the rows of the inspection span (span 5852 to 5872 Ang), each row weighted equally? 0.5608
